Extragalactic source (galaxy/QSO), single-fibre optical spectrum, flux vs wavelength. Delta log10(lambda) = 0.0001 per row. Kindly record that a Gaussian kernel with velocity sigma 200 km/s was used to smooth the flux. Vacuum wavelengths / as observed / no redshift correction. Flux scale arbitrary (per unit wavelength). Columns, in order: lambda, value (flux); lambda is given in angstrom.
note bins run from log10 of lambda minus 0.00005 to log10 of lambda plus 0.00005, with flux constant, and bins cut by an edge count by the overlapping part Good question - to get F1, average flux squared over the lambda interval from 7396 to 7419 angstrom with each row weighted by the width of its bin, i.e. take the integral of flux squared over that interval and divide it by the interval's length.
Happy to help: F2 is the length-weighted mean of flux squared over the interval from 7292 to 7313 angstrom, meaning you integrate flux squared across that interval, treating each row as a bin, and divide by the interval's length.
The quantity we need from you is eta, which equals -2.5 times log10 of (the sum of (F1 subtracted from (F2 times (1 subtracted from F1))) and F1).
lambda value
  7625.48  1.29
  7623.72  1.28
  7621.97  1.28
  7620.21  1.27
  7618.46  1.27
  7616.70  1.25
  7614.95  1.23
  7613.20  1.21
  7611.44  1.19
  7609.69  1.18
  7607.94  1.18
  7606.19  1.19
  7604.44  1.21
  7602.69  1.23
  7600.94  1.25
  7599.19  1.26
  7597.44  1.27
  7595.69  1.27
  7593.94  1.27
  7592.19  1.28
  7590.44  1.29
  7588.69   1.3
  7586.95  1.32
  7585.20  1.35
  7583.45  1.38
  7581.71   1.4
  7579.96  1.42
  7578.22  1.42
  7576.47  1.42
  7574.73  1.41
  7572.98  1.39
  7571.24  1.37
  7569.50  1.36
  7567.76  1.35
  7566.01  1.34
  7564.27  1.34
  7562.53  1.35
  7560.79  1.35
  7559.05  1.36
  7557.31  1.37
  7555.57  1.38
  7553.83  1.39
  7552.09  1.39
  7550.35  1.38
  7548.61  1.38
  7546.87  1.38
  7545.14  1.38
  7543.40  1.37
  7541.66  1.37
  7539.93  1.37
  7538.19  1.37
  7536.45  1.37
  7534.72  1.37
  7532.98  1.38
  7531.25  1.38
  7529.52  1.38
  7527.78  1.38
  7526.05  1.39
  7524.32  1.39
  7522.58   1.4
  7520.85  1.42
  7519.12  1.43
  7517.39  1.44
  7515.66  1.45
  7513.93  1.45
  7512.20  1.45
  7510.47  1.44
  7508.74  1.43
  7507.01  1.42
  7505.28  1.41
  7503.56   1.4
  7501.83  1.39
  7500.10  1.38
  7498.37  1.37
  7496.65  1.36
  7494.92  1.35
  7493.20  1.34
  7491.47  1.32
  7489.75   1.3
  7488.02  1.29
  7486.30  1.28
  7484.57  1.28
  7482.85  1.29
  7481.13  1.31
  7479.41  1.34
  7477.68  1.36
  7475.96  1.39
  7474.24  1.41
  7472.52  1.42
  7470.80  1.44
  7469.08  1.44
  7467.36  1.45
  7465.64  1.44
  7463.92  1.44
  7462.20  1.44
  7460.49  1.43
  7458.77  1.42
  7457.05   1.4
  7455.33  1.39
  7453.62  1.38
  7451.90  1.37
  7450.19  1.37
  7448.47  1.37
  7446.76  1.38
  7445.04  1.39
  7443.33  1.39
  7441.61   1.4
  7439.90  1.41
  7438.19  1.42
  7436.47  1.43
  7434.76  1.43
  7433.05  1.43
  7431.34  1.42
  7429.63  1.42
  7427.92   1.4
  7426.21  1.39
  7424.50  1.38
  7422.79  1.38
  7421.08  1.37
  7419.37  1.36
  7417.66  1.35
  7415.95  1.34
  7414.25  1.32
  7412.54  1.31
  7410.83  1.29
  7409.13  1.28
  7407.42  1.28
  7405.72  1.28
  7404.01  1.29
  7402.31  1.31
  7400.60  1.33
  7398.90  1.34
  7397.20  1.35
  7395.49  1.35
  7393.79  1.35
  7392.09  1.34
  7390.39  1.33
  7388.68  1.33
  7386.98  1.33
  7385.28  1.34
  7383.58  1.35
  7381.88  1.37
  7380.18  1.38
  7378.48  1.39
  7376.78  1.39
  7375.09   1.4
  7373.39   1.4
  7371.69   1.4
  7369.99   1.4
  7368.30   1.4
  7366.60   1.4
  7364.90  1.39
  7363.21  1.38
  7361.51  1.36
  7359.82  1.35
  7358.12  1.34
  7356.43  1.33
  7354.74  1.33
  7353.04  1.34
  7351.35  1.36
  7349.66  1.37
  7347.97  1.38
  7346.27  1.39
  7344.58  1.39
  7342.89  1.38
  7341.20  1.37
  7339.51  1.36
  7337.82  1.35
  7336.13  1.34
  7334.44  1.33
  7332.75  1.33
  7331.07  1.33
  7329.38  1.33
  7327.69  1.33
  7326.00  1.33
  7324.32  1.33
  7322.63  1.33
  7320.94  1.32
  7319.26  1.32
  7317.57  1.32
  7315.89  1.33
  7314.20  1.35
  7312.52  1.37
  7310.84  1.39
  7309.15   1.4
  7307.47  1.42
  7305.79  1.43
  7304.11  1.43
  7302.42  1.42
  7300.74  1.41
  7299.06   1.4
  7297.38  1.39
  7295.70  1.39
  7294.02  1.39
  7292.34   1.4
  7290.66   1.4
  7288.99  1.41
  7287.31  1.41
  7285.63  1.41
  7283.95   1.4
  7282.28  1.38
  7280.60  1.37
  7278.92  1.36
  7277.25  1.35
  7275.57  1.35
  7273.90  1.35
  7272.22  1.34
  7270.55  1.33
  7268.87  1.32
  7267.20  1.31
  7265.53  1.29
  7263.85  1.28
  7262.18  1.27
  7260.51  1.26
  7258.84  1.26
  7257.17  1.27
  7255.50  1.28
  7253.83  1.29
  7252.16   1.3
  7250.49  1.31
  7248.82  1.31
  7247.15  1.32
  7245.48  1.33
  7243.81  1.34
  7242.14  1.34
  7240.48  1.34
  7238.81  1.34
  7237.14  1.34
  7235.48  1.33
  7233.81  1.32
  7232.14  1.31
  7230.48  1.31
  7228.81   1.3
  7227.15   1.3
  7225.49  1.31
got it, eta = -0.39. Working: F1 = 1.73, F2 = 1.97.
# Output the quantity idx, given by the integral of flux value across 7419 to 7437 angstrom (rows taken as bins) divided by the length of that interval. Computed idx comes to 1.40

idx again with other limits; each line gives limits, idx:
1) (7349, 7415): 1.35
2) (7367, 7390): 1.37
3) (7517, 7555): 1.39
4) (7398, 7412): 1.30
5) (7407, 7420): 1.32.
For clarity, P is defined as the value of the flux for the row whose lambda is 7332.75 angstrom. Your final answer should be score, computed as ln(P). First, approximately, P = 1.33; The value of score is 0.285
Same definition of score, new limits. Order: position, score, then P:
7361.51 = 0.307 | 1.36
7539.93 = 0.315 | 1.37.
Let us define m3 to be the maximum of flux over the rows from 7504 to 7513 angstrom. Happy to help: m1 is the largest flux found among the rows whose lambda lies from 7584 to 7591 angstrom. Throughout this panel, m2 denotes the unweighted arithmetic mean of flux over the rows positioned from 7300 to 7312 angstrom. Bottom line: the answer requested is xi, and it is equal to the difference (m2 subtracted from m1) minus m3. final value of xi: -1.51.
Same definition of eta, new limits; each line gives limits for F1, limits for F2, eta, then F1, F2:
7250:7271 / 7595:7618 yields 0.01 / 1.66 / 1.50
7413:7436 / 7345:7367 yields -0.58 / 1.92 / 1.86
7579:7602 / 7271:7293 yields -0.35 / 1.72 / 1.90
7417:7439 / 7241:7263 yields -0.52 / 1.96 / 1.69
